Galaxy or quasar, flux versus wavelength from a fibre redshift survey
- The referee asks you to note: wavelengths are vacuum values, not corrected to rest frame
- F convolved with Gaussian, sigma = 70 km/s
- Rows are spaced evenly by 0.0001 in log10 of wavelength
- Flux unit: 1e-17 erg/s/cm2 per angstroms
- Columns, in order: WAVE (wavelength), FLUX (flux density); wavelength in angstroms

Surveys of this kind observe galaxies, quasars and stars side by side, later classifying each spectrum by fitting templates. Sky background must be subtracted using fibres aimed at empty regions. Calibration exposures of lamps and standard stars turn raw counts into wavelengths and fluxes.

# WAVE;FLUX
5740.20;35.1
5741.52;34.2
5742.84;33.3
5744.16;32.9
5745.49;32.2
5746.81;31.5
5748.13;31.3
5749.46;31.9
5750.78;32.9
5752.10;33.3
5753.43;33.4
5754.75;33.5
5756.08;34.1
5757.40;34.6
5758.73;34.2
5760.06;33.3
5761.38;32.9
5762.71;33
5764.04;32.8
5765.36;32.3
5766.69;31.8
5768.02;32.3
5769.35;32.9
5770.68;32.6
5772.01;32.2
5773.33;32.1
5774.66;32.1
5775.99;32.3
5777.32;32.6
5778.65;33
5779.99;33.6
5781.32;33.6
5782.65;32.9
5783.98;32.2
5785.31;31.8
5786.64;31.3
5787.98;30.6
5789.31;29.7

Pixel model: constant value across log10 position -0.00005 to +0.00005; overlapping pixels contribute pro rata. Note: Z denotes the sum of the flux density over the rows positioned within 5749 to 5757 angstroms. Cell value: 199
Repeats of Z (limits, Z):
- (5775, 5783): 198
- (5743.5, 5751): 193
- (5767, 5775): 194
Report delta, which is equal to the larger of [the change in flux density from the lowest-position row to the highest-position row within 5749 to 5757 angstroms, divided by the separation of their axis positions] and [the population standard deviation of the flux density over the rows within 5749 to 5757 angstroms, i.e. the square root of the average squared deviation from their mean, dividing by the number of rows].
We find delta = 0.67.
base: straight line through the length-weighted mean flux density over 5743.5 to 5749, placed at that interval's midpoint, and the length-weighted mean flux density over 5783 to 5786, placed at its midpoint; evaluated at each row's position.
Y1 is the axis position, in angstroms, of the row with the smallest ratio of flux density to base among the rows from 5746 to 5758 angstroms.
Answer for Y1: 5748.13 angstroms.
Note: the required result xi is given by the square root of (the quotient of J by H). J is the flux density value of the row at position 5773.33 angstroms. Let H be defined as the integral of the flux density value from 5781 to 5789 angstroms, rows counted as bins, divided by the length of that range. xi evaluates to 1.003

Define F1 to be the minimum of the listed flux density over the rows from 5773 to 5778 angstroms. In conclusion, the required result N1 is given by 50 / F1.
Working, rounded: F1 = 32.1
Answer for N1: 1.56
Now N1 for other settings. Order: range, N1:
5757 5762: 1.52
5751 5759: 1.50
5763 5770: 1.57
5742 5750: 1.60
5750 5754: 1.52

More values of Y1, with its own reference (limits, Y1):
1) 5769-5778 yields 5774.66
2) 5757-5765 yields 5764.04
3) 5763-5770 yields 5766.69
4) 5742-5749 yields 5748.13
